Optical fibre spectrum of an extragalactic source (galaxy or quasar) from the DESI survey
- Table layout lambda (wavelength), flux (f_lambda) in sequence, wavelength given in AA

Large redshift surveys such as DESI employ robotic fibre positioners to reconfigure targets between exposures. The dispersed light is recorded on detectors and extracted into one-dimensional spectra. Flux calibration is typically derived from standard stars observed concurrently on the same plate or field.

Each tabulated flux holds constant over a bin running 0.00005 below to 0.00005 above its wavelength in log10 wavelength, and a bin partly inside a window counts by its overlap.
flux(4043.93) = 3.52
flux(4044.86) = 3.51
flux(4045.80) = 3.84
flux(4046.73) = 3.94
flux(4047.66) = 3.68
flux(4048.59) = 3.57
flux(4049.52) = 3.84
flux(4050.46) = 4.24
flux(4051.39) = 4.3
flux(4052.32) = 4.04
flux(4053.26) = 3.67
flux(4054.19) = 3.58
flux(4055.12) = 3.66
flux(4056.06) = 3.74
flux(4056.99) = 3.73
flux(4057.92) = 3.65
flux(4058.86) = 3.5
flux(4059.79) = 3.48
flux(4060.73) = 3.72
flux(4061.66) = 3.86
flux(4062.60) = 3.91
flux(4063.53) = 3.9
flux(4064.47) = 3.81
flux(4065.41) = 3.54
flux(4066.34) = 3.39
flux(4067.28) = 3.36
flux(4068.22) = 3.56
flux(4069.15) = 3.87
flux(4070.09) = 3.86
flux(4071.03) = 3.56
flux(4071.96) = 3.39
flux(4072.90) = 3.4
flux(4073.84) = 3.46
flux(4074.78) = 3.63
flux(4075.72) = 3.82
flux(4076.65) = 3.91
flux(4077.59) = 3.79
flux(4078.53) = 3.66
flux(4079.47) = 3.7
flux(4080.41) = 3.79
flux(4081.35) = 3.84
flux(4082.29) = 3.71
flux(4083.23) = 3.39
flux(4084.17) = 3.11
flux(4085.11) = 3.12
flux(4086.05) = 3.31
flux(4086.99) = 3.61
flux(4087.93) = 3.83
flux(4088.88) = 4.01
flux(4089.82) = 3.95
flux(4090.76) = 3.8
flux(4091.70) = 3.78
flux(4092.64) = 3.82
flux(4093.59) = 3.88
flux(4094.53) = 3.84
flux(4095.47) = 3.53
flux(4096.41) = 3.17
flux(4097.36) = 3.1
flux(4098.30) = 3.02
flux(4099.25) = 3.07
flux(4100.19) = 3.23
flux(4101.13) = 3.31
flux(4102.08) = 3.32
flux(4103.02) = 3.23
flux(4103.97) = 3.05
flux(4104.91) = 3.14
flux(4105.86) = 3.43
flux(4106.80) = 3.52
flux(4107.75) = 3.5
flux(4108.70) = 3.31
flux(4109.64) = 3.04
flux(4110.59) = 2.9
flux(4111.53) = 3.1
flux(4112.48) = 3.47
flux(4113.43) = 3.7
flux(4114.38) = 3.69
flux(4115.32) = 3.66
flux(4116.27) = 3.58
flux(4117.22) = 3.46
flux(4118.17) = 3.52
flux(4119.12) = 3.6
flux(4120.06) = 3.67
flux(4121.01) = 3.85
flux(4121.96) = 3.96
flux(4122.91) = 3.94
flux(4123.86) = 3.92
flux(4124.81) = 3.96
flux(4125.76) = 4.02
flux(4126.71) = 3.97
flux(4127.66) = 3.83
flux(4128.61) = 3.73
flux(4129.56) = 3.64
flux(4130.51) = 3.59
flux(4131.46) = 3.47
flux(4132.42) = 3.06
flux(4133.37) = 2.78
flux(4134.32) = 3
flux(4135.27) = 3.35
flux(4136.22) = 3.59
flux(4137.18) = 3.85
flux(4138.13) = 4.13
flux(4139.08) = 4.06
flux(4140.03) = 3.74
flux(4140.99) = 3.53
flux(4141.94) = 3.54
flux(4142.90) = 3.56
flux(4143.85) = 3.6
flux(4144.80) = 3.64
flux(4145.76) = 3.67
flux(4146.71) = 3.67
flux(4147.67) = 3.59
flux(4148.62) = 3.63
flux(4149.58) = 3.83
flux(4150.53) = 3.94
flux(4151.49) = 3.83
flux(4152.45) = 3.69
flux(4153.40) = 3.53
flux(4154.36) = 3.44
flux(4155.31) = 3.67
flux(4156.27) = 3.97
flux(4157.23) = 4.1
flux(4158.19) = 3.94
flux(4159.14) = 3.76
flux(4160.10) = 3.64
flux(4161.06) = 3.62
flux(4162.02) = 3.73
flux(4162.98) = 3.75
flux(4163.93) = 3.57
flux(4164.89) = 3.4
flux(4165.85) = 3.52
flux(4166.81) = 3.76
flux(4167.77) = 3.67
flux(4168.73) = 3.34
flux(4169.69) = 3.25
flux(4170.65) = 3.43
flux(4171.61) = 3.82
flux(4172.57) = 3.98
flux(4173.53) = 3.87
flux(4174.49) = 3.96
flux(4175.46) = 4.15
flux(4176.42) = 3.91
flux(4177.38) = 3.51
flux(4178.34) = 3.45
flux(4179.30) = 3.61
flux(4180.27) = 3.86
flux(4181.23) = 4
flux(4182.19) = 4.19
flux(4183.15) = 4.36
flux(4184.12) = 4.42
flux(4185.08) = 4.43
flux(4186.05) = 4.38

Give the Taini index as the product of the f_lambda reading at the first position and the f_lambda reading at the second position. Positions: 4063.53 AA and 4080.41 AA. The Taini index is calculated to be 14.8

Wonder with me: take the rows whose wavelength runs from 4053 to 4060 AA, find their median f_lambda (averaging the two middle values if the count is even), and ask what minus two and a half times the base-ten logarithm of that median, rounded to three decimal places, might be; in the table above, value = -1.407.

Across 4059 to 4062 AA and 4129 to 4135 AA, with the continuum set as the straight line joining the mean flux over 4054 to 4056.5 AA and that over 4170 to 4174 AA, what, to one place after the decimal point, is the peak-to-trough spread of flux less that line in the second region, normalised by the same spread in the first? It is 2.3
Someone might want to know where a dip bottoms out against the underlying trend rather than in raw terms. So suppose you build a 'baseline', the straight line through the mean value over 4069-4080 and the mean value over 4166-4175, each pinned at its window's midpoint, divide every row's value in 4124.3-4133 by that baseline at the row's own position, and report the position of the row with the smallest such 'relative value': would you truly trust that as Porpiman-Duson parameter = 4132.42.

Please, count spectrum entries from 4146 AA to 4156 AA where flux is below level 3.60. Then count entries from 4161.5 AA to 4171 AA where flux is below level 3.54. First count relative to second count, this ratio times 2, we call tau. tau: 1.2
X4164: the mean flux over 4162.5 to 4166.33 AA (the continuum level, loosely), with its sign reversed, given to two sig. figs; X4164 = -3.6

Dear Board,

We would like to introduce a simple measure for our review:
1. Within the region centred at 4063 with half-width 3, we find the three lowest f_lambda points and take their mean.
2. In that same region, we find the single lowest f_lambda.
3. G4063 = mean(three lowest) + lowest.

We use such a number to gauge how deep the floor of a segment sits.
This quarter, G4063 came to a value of 7.23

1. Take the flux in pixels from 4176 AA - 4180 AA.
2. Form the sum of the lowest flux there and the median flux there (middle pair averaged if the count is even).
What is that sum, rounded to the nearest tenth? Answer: 7.0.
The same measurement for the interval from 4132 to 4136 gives 5.8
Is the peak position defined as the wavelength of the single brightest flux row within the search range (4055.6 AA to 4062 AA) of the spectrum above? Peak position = 4061.66 AA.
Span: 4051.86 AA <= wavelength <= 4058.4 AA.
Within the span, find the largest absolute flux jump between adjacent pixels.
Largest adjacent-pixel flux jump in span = 0.37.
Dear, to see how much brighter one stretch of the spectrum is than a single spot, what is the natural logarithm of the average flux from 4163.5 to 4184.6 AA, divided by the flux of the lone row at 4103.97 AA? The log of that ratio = 0.21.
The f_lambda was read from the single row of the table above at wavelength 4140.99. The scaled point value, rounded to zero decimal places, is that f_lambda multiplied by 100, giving 353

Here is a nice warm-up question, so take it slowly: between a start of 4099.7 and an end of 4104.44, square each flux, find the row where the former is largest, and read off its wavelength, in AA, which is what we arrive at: 4102.08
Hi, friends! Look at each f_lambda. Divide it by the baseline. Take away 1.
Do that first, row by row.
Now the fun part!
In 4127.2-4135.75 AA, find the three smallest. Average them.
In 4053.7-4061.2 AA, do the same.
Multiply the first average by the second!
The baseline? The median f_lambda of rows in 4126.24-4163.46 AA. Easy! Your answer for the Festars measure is 0.008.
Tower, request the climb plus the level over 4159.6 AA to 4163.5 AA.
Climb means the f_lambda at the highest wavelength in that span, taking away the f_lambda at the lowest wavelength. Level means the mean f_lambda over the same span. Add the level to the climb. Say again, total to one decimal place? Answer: 3.8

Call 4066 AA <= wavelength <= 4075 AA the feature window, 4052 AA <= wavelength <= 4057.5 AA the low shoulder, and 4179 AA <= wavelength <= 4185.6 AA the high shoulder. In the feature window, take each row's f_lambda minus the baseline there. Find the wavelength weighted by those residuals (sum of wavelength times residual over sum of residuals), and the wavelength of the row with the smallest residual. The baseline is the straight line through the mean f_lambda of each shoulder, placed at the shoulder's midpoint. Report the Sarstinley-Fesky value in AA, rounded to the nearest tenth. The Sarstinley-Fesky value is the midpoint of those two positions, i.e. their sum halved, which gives 4068.9 AA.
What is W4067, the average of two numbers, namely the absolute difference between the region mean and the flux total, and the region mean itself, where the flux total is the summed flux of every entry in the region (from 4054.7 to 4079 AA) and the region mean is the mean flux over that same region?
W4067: 47.6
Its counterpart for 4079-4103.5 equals 45.7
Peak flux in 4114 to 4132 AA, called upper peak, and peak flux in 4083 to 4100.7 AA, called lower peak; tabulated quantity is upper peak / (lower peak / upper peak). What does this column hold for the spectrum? 4.03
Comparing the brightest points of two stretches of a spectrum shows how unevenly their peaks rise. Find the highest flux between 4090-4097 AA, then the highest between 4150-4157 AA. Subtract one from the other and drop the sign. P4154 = 0.09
